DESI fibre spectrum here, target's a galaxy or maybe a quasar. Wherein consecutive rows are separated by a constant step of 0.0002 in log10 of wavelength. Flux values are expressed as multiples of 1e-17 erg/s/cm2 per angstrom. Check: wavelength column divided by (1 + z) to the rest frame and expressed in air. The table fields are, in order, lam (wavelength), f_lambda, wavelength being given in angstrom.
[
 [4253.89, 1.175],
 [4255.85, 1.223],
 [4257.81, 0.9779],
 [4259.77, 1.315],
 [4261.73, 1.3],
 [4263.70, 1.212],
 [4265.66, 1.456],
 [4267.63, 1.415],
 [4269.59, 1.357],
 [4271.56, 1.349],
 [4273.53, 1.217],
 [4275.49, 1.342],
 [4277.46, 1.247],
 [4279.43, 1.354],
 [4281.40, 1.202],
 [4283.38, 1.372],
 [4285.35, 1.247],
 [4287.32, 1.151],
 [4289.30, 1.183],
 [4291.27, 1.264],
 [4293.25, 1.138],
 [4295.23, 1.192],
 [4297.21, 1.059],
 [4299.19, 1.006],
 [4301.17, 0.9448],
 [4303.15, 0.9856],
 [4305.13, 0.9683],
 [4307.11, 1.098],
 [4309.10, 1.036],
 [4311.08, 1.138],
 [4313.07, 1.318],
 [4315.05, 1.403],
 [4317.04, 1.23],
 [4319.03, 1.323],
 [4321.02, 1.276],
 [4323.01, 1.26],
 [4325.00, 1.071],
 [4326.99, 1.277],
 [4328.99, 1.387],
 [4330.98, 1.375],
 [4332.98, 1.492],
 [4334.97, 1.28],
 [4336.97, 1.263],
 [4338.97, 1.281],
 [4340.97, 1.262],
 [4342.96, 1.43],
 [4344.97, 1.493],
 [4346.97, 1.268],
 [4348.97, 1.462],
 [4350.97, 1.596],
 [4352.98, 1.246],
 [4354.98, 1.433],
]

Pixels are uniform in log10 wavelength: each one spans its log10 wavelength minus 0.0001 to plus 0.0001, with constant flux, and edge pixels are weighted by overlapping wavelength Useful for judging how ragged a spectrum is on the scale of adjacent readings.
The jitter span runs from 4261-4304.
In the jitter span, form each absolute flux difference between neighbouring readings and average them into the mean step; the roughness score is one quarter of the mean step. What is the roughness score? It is 0.024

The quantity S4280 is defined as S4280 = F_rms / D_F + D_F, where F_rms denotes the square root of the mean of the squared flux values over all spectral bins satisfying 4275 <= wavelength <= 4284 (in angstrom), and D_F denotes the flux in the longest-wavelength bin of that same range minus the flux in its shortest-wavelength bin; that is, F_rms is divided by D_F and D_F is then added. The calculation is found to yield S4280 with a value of 44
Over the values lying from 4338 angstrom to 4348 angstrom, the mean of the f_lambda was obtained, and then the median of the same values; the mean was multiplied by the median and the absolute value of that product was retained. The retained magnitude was 1.73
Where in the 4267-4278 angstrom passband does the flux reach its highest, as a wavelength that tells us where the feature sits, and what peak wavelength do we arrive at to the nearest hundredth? 4267.63 angstrom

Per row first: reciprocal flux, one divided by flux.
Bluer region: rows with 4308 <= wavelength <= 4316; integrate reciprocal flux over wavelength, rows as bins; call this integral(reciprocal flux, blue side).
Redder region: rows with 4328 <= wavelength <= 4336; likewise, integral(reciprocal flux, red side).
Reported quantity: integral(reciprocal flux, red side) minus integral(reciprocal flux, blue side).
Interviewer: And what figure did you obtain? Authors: -0.8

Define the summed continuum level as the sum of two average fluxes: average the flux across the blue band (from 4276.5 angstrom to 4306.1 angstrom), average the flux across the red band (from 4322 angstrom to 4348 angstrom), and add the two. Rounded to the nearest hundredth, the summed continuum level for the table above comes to 2.47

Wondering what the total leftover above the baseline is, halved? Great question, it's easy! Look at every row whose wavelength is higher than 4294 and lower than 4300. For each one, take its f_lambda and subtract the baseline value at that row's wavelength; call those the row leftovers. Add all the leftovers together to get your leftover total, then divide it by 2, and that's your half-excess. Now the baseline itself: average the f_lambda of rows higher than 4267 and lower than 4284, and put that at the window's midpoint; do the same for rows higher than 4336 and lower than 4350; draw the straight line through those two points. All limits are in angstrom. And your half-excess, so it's -0.36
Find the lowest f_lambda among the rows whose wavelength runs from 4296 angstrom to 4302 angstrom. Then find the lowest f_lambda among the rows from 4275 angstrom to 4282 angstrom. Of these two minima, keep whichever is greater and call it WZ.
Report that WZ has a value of 1.20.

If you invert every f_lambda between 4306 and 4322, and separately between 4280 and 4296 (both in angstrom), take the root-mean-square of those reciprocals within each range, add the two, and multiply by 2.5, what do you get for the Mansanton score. 4.13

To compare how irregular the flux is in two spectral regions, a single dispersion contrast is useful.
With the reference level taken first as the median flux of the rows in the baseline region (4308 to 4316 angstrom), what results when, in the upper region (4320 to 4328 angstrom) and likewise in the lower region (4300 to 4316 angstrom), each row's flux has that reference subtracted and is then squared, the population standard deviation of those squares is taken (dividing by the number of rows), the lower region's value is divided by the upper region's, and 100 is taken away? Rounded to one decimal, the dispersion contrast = -97.4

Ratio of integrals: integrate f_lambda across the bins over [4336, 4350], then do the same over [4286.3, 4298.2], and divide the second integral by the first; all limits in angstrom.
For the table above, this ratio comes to 0.73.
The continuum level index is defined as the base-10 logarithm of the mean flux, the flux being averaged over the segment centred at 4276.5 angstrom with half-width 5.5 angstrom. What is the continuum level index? 0.109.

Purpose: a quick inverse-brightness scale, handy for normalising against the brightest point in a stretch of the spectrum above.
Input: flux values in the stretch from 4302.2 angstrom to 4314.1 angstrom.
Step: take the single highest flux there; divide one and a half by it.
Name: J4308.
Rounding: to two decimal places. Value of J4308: 1.14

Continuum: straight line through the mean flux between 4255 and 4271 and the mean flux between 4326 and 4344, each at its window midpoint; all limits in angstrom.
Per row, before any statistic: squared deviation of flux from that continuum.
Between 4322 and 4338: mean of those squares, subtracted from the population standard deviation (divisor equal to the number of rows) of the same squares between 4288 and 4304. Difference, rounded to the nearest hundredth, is 0.03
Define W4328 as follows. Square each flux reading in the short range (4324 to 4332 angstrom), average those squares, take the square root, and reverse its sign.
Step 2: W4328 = -1.28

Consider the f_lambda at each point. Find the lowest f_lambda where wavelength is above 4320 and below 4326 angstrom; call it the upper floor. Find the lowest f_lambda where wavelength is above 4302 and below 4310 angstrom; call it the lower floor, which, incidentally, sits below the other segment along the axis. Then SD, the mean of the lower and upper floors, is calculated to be 1.02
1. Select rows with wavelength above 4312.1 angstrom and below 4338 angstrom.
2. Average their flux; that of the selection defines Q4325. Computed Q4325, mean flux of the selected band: 1.30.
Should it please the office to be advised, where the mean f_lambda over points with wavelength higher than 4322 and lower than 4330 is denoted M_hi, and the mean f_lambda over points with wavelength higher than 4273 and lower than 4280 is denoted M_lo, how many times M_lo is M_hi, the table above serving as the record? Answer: 0.97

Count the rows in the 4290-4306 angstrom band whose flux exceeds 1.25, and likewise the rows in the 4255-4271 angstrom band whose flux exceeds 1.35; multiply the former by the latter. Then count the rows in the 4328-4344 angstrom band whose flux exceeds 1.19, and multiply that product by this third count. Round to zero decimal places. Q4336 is 24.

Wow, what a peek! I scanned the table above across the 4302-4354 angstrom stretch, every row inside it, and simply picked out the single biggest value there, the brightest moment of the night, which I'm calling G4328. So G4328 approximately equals 1.596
